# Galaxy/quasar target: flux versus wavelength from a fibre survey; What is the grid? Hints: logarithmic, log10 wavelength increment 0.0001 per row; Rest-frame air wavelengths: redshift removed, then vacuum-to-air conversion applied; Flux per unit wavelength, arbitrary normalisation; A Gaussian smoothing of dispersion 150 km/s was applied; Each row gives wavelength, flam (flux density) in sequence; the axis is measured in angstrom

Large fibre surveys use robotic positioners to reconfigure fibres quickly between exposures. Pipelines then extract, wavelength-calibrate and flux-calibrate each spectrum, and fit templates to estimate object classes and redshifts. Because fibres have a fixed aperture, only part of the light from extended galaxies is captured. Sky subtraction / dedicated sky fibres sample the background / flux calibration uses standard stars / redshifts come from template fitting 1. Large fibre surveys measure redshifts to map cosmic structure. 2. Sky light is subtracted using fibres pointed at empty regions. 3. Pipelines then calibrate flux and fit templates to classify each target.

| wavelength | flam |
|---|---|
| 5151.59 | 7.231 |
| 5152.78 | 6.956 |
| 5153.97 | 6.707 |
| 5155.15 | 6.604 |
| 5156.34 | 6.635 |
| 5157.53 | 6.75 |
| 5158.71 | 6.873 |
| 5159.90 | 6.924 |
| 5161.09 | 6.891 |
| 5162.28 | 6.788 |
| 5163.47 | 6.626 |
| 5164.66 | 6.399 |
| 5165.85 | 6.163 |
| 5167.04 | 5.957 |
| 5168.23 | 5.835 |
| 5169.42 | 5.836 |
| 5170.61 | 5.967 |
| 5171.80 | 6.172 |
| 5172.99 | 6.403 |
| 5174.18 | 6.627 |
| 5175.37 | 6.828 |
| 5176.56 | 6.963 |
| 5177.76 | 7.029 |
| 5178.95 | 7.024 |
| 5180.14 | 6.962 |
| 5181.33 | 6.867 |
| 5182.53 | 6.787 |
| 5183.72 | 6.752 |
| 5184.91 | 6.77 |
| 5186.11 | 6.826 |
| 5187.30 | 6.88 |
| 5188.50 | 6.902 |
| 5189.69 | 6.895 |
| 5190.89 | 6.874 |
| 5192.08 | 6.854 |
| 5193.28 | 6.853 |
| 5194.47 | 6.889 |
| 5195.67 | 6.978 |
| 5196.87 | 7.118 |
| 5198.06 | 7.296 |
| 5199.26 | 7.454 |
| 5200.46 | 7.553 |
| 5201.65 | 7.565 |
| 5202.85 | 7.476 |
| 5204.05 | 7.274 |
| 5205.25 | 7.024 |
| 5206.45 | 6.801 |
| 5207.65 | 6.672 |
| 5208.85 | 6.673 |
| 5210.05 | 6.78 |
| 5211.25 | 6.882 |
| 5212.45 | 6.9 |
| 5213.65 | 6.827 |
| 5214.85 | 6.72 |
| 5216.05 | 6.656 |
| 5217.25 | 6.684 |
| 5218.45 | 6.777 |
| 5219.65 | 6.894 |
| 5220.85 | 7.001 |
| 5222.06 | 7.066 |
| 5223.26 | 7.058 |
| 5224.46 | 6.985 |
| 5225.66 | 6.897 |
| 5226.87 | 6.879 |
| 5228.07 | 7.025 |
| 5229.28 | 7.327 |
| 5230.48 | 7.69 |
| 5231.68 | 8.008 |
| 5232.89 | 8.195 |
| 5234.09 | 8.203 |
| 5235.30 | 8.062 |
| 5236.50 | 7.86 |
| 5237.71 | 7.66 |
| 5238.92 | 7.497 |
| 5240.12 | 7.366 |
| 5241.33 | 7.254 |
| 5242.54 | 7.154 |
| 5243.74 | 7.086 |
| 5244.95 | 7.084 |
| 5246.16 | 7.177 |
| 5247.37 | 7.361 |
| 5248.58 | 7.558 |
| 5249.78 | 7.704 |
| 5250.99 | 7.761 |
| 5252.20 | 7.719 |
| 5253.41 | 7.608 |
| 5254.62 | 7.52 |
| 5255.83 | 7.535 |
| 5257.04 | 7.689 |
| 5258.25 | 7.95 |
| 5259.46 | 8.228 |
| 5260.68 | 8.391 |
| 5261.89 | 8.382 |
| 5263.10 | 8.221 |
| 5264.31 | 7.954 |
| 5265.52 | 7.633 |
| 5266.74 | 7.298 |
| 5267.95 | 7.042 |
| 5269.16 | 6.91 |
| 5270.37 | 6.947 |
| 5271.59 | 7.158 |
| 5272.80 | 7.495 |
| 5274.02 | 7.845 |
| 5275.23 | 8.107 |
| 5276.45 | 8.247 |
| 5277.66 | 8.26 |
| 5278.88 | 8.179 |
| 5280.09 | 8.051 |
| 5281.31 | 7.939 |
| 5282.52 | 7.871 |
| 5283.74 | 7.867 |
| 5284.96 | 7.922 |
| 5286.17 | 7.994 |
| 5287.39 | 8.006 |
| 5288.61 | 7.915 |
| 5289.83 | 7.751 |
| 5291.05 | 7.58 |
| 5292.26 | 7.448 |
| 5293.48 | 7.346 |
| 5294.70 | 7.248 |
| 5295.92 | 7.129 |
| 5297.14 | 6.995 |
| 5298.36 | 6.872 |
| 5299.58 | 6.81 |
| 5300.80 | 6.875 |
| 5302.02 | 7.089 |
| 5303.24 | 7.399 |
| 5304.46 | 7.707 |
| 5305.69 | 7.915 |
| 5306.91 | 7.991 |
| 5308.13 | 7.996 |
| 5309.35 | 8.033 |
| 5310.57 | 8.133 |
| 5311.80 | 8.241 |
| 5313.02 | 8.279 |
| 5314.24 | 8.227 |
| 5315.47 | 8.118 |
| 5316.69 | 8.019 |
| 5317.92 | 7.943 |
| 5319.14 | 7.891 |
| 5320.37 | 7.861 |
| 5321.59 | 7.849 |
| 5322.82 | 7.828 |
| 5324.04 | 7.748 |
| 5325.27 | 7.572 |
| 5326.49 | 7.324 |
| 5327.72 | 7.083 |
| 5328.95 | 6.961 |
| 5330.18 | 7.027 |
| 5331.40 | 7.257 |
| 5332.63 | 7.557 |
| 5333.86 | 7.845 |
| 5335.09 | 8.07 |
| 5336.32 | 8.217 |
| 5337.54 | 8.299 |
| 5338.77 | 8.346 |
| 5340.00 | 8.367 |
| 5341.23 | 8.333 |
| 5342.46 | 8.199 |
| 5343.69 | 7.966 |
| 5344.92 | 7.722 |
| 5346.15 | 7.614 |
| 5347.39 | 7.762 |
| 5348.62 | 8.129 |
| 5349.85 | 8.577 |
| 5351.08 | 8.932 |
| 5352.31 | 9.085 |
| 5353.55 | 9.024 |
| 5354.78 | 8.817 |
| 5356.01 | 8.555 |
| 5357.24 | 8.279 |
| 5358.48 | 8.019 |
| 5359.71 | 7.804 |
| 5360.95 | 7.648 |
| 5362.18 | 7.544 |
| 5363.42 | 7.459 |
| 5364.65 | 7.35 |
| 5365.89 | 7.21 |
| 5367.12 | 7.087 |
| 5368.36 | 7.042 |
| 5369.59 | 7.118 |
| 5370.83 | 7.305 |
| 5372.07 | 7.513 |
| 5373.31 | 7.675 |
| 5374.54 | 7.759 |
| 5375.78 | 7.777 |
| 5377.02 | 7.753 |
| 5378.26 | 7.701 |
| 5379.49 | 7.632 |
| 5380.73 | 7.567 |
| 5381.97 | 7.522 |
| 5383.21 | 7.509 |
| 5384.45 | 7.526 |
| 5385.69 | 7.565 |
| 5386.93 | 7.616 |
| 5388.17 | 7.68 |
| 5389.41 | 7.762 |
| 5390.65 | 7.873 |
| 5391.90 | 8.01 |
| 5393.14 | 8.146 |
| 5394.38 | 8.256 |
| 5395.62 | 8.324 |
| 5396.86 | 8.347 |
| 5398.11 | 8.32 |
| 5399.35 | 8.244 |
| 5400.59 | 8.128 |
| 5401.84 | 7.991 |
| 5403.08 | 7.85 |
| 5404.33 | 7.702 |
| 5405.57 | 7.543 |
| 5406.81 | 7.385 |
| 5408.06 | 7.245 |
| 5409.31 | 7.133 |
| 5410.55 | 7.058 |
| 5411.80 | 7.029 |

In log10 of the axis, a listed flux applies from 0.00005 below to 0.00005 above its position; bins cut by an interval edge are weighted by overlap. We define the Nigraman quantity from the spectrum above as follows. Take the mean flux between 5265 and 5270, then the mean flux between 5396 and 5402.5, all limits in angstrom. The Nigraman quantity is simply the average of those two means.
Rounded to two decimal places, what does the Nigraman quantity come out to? 7.71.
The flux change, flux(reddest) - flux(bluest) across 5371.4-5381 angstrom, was 0.05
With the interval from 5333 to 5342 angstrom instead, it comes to 0.49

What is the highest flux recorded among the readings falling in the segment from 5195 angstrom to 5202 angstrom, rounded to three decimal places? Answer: 7.565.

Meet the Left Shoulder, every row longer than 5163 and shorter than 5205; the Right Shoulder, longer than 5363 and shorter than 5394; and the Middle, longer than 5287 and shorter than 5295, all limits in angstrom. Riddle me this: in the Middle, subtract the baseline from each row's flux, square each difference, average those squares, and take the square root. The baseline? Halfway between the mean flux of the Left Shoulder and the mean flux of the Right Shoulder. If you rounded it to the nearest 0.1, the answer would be 0.5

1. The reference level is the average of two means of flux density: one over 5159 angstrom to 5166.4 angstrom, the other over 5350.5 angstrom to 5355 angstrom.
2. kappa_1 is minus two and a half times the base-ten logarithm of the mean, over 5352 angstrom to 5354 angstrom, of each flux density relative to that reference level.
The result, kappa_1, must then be -0.16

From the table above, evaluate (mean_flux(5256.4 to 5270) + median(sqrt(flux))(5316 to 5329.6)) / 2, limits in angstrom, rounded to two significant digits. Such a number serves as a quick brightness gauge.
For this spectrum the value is 5.3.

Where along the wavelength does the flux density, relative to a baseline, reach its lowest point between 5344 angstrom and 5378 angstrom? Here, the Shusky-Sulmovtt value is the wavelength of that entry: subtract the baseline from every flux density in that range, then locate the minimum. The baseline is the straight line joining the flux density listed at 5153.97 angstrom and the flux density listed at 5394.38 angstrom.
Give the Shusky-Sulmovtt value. 5368.36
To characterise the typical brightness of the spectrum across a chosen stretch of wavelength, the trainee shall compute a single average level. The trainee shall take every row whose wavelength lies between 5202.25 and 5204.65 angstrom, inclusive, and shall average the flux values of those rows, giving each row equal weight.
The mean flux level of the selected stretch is 7.4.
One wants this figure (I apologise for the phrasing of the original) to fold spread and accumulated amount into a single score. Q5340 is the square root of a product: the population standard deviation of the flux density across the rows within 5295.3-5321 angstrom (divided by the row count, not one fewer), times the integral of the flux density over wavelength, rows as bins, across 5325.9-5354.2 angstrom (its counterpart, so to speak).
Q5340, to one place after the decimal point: 10.6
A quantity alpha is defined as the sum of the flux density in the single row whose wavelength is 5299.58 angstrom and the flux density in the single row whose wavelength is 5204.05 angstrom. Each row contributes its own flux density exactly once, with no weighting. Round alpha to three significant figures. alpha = 14.1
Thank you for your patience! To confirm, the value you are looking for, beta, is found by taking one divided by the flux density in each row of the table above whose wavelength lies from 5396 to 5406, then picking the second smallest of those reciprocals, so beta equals 0.120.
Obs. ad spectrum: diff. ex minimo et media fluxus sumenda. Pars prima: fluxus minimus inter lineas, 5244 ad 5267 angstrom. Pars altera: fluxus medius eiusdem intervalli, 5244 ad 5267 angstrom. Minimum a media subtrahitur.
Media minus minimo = 0.64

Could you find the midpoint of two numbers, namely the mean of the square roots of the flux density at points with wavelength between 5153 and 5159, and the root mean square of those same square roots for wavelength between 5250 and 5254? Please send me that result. 2.68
